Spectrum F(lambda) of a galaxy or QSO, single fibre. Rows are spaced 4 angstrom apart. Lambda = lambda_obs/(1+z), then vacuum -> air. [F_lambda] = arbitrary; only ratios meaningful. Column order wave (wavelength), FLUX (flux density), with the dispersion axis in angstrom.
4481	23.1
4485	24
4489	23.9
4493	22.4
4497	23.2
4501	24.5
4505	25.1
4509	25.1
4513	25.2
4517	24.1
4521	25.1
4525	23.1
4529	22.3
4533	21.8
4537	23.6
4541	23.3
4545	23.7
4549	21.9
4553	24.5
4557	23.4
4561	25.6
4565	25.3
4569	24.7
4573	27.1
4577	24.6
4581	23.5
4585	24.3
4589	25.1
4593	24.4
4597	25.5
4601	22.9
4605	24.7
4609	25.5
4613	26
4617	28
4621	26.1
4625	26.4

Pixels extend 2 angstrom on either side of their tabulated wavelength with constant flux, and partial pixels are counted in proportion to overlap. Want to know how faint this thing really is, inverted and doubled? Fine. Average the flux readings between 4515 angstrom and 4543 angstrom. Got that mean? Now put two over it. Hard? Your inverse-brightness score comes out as 0.0857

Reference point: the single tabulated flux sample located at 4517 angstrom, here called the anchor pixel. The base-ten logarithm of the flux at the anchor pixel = 1.38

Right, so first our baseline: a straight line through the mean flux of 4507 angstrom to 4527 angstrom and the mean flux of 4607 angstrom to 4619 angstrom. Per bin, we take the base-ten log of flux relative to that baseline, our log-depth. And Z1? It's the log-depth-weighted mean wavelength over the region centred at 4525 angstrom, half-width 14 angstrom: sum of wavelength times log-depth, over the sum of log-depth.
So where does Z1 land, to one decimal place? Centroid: 4532.5 angstrom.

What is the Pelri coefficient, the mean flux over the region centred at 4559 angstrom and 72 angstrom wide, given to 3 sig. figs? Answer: 24.0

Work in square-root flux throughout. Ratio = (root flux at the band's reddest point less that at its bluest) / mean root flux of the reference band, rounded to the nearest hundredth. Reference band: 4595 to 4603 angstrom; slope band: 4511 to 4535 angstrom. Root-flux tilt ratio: -0.07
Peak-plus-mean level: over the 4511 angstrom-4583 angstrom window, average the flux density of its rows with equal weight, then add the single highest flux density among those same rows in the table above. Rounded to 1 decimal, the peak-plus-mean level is 51.1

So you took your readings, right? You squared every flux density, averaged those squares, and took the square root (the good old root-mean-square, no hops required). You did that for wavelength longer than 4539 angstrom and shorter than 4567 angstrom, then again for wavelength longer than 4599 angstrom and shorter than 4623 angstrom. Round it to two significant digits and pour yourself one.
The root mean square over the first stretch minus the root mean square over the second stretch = -1.6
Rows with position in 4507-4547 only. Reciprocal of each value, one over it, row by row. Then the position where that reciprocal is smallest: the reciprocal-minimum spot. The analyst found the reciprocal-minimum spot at 4513 angstrom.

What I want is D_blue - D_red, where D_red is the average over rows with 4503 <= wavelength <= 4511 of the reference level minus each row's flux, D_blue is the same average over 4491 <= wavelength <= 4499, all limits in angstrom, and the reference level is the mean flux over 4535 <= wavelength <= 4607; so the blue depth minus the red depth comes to 2.3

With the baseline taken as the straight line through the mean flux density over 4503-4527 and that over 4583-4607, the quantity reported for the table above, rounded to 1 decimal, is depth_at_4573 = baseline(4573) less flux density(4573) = -2.6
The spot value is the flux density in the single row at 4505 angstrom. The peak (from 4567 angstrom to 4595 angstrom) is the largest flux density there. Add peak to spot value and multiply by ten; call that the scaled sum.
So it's 522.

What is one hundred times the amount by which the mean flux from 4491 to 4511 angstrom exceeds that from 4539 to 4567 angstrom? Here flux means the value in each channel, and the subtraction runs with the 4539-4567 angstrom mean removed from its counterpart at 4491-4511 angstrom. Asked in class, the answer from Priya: 10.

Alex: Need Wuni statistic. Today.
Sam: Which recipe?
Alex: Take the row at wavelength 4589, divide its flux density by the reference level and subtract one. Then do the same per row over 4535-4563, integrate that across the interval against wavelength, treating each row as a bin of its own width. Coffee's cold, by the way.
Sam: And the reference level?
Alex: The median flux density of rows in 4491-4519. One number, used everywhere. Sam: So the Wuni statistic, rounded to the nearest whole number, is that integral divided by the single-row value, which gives -37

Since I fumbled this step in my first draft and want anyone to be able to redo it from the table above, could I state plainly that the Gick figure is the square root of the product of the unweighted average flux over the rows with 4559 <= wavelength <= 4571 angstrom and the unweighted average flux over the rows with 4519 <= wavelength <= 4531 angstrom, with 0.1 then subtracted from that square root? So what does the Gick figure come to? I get 24.2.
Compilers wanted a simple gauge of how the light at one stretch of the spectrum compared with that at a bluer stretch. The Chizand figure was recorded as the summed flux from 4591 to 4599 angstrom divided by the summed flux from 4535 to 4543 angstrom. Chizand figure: 1.06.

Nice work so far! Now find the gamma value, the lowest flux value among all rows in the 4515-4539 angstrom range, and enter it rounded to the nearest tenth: 21.8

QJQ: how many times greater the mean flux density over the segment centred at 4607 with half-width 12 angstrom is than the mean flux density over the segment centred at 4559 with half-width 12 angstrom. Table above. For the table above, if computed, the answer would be 1.05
